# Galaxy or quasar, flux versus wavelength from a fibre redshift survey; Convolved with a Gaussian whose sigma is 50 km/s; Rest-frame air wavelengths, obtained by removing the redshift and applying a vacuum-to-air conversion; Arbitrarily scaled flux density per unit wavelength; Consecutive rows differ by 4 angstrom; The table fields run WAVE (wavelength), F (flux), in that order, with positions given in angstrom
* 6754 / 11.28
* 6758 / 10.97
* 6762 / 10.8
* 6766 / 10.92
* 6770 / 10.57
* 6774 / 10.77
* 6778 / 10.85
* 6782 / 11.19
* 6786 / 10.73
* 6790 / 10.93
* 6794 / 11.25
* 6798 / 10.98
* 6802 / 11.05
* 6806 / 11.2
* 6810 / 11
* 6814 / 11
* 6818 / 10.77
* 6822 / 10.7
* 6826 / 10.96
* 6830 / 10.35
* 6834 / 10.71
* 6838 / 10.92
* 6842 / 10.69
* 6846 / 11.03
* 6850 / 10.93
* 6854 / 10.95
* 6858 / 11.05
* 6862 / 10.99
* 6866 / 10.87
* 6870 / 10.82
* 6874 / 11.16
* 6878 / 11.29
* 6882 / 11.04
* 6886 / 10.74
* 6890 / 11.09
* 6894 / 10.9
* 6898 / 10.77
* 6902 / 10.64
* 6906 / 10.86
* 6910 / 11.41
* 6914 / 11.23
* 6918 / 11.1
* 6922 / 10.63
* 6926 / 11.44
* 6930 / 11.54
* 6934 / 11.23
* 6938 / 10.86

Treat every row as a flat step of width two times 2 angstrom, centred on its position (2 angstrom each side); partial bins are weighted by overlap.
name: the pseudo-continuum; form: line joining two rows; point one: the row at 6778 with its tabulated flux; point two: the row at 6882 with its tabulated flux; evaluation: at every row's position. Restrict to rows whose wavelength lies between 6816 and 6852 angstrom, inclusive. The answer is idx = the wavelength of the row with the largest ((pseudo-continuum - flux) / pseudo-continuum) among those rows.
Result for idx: 6830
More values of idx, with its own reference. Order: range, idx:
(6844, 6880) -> 6870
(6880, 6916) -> 6902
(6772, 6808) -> 6786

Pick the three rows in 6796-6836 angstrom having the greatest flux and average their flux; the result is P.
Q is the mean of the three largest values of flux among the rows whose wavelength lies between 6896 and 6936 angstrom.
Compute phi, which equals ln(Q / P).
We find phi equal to 0.034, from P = 11.1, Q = 11.46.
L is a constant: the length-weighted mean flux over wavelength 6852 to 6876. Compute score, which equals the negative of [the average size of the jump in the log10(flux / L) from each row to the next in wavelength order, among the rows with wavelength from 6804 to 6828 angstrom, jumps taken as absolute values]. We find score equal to -0.006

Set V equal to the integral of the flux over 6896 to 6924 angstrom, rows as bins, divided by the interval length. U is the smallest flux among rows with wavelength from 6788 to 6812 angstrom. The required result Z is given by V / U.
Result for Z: 1.002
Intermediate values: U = 10.93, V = 10.9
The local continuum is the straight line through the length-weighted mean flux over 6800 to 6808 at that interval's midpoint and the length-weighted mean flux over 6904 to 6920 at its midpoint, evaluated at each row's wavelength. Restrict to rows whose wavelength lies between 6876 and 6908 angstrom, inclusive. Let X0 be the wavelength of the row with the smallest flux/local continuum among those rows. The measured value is 6902 angstrom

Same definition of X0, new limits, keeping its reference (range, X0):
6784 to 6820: 6786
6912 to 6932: 6922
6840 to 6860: 6842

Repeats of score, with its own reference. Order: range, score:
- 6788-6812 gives -0.008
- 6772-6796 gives -0.011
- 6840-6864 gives -0.005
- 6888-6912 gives -0.010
